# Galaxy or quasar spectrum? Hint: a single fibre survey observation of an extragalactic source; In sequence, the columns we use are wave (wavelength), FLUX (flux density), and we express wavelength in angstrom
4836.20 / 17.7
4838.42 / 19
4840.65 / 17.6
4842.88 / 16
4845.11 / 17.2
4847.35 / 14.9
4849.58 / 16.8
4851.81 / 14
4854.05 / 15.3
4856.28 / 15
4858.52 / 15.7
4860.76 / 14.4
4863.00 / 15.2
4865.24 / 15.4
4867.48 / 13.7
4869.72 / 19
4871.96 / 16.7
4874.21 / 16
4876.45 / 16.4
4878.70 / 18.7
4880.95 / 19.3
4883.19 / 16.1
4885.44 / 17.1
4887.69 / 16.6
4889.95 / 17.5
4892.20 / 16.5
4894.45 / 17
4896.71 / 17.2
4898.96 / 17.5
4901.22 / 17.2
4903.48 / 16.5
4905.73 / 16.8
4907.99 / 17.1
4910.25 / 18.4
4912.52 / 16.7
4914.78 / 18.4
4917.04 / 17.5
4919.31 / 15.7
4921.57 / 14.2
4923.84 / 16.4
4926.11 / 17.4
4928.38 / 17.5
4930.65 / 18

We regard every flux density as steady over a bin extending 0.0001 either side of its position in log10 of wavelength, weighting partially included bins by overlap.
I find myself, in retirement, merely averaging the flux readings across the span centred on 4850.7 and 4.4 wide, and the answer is 15.4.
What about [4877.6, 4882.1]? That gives 19.0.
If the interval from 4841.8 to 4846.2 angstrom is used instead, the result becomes 16.6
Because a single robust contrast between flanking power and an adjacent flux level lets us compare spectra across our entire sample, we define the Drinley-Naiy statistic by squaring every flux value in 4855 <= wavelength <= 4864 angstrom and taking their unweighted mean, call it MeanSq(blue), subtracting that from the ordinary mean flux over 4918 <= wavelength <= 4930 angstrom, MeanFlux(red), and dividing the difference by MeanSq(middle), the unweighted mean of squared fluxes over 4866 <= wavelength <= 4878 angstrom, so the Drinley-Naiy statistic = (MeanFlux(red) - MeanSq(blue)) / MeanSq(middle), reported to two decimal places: -0.78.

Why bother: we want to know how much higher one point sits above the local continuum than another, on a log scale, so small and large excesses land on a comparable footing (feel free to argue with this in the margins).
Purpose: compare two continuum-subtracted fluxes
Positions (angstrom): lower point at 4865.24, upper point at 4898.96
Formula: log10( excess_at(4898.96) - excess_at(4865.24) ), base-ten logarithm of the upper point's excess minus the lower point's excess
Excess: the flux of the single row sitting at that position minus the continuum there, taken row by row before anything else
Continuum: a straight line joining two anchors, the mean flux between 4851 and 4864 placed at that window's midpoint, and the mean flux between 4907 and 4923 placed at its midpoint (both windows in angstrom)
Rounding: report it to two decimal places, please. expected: -0.01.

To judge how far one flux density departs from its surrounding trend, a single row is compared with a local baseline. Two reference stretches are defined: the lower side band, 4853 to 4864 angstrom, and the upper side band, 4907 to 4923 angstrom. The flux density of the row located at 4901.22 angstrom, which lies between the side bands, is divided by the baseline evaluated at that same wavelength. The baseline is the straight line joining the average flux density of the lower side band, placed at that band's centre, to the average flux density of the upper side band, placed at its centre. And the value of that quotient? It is 1.05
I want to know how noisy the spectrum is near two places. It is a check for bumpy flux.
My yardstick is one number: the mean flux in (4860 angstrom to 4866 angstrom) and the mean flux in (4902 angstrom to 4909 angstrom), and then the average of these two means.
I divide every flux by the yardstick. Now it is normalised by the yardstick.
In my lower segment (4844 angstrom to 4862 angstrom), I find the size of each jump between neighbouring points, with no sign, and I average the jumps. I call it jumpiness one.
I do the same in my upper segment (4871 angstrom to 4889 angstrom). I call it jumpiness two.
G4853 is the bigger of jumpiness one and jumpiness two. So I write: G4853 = 0.095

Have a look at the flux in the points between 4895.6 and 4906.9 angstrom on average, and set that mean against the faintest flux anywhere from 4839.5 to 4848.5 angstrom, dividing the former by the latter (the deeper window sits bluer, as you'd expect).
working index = 1.14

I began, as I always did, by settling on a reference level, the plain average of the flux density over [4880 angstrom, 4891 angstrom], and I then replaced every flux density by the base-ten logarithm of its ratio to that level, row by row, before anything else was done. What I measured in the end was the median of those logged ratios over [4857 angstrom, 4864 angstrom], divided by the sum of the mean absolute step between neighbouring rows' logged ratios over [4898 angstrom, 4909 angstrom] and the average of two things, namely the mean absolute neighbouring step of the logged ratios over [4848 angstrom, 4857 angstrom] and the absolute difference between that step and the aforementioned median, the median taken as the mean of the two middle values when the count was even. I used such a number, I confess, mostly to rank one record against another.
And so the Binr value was -0.70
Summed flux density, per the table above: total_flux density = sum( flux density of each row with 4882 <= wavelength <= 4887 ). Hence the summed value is 33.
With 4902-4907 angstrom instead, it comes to 33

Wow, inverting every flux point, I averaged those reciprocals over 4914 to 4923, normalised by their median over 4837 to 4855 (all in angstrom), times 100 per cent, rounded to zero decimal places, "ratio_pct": 101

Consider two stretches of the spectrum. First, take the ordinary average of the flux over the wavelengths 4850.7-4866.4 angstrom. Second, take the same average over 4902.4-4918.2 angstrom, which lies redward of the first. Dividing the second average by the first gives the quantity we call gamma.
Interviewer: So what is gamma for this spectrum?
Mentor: 1.16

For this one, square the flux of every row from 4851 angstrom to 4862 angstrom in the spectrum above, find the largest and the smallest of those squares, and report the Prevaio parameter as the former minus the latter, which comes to 50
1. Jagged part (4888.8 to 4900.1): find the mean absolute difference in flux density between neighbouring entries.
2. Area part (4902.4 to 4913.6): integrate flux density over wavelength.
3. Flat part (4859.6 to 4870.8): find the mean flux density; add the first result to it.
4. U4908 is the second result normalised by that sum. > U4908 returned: 12.0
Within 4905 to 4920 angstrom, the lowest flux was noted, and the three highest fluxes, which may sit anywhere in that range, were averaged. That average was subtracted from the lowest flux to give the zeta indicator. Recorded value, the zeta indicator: -2.4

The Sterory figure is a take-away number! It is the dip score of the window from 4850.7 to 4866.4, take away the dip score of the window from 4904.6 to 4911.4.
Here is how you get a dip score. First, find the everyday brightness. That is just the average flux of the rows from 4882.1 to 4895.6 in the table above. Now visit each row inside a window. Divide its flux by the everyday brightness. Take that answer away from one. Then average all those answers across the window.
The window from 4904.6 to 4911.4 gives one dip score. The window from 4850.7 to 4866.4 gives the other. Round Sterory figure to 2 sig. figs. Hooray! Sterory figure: 0.14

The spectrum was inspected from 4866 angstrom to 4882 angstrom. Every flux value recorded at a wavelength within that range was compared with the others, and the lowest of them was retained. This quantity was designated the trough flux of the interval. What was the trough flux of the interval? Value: 13.7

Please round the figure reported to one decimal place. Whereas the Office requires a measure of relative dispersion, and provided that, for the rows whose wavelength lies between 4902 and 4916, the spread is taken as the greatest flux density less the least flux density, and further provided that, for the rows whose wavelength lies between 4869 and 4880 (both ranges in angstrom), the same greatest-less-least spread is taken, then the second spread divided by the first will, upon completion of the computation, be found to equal 1.6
